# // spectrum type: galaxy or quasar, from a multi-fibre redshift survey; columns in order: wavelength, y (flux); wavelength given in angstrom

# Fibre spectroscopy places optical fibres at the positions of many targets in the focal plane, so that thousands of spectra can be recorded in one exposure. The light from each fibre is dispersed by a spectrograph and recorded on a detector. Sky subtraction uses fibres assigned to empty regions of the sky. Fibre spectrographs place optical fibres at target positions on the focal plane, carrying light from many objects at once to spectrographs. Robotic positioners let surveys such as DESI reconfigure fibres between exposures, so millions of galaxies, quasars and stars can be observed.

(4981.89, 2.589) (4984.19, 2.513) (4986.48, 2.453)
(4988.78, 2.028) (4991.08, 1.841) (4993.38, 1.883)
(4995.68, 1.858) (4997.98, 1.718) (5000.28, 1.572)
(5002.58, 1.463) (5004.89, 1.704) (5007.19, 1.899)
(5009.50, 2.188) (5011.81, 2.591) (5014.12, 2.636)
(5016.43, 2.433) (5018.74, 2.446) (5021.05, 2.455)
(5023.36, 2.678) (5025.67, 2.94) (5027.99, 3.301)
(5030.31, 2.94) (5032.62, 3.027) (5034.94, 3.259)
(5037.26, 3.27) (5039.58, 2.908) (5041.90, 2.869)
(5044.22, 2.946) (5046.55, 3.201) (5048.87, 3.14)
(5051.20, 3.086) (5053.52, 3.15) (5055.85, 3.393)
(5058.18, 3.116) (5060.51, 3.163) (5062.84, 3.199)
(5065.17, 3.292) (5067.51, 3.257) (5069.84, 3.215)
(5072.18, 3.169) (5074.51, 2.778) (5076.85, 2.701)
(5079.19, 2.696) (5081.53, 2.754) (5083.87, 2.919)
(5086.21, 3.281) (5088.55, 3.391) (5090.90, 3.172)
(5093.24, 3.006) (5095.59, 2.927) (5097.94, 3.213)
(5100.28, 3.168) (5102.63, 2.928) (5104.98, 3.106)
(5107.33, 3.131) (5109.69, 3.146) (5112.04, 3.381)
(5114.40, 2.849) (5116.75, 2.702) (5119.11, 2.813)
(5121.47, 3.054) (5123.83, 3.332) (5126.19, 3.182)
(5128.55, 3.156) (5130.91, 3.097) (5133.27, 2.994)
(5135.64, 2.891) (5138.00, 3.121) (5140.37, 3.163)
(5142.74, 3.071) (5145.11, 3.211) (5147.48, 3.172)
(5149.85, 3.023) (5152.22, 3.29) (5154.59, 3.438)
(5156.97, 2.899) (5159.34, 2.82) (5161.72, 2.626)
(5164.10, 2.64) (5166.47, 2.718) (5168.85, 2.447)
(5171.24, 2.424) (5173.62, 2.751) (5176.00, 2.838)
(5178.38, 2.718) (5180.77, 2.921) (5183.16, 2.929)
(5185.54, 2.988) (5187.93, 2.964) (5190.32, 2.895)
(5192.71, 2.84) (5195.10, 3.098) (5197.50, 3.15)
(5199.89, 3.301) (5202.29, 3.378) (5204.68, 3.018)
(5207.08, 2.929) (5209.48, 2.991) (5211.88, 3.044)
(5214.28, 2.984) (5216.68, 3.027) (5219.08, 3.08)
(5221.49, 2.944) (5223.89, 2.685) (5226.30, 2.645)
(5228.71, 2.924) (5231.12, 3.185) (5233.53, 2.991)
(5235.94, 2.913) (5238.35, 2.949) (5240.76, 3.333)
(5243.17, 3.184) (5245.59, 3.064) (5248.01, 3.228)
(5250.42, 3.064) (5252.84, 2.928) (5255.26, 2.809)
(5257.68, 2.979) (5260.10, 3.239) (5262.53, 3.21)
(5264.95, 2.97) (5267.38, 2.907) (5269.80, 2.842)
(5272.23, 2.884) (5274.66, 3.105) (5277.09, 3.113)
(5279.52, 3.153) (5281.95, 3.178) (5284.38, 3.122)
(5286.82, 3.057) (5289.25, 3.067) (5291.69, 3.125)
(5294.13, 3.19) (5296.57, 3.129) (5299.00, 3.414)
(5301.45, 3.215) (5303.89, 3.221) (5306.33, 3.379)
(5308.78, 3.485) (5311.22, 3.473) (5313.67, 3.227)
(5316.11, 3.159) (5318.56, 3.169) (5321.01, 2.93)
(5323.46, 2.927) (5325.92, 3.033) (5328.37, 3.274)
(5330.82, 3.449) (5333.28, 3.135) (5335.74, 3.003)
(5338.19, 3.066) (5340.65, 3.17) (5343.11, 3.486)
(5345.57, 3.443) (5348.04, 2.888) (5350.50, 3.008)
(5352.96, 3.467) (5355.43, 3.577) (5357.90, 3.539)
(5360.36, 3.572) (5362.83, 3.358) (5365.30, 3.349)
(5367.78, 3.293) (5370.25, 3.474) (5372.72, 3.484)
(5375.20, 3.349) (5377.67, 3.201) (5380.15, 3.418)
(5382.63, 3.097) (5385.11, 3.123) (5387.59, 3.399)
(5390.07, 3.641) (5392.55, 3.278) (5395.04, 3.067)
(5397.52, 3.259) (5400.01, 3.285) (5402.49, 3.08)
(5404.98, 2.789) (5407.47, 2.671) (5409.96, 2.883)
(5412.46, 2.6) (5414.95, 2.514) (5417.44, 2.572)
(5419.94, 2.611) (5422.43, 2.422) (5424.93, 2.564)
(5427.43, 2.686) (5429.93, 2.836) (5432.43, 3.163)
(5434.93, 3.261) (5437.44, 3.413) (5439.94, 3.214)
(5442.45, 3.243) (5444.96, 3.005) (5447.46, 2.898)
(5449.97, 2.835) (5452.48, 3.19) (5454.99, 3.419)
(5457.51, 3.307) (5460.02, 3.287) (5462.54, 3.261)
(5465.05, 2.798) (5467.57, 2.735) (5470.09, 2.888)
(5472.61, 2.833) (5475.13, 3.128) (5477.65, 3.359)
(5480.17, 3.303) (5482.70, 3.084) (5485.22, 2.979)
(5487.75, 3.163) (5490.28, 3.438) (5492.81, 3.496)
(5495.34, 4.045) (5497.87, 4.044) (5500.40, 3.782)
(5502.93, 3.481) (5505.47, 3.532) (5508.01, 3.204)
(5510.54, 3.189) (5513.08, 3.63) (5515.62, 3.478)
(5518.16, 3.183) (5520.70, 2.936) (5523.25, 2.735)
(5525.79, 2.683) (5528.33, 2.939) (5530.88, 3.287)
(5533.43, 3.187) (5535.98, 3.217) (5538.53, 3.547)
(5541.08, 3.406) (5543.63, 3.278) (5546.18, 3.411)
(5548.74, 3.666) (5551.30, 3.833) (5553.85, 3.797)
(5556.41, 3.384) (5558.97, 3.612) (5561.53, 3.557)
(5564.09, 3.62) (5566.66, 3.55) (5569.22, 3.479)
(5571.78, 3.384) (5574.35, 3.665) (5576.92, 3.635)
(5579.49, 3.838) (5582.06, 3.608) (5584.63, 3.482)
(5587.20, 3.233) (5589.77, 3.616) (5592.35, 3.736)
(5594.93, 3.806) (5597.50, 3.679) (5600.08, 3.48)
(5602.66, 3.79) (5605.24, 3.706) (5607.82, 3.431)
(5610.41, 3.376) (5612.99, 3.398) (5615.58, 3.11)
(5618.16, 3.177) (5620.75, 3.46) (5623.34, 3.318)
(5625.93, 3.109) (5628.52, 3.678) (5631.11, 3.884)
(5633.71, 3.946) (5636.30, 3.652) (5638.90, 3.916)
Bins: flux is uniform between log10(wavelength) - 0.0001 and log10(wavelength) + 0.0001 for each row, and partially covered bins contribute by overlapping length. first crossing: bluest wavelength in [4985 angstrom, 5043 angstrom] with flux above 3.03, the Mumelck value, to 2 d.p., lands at 5027.99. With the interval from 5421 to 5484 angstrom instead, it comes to 5432.43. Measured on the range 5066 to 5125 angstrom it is 5067.51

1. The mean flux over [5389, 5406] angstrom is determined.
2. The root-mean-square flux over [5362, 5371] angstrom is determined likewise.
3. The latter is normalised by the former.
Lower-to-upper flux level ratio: 1.05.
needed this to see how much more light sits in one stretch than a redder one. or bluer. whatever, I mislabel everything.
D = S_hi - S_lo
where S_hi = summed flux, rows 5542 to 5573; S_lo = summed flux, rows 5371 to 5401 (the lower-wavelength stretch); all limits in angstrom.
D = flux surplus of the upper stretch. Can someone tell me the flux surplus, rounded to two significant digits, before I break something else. 3.0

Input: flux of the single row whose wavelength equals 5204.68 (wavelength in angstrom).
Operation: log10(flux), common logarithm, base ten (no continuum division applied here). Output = 0.48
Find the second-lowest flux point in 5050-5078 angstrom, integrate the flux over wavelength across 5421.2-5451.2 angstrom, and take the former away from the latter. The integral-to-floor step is 86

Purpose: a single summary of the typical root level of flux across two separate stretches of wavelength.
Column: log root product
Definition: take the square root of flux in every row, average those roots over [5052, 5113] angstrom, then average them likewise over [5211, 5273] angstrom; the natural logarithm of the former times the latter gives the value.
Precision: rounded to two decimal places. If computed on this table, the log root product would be 1.11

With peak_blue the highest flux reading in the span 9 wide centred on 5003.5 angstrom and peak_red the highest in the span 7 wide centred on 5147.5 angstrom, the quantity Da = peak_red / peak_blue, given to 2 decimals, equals 1.69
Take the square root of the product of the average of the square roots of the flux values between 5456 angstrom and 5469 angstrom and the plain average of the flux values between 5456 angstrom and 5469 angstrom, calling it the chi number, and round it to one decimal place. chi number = 2.3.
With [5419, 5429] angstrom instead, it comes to 2.0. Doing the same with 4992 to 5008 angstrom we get 1.5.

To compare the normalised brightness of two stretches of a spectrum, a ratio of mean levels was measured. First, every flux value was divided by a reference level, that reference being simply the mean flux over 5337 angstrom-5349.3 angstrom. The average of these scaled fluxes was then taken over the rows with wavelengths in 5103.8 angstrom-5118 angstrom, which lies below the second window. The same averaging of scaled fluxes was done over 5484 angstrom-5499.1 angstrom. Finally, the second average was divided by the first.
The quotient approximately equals 1.16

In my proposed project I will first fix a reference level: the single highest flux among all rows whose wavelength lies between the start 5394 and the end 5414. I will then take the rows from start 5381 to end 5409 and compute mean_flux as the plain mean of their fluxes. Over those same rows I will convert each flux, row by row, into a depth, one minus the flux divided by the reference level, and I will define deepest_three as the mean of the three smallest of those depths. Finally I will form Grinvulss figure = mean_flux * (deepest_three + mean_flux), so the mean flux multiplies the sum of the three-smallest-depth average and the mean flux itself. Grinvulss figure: 9.8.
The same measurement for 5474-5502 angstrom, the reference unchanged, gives 11.1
